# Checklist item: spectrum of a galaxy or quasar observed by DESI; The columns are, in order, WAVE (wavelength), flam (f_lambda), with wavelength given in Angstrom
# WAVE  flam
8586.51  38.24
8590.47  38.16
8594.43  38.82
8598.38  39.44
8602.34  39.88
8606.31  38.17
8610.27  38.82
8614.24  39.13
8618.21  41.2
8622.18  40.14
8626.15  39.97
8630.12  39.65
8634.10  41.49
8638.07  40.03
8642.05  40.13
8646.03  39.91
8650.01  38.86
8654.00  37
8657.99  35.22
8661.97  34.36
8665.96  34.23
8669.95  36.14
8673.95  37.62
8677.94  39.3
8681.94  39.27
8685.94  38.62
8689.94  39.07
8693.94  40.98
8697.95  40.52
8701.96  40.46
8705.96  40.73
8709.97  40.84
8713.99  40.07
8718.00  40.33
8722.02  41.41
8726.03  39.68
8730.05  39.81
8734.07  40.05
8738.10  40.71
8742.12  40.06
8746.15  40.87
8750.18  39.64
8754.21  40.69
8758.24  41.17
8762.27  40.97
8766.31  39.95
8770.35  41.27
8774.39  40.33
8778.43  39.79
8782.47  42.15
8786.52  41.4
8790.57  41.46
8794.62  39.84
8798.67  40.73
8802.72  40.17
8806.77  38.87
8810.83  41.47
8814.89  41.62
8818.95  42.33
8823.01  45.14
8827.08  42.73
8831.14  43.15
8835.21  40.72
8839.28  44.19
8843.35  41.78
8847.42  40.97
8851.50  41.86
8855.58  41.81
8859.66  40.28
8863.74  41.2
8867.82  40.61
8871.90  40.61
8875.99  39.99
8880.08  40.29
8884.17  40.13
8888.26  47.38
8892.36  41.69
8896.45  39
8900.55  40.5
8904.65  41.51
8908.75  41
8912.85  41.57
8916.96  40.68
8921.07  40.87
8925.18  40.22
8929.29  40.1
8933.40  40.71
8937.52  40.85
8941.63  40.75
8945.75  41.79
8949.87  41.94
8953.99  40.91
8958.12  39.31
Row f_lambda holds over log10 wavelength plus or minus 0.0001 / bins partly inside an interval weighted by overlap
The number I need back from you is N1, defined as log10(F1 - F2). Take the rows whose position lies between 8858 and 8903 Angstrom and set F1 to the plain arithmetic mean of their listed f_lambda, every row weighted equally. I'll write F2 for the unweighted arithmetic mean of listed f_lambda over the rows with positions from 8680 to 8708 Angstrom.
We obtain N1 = 0.05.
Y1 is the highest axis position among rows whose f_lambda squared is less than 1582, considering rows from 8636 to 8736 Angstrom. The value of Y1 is 8726.03 Angstrom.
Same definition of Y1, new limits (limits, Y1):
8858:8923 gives 8896.45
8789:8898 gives 8896.45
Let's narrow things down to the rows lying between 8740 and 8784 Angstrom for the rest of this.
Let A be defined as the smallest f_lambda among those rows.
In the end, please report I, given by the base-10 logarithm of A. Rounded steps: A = 39.64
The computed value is 1.60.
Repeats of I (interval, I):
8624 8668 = 1.53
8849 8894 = 1.60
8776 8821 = 1.59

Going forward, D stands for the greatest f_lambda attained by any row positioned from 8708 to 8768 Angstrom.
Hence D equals 41.41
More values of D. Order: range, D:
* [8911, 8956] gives 41.94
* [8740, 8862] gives 45.14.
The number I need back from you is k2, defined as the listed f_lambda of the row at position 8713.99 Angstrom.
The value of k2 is 40.07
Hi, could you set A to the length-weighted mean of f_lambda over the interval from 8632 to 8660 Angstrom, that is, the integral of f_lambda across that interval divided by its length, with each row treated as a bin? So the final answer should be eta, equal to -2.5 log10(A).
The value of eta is -3.98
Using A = 38.9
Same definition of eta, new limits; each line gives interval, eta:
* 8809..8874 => -4.06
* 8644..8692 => -3.93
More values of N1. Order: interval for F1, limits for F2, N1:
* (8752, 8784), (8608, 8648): -0.13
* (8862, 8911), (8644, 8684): 0.60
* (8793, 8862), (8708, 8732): 0.10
